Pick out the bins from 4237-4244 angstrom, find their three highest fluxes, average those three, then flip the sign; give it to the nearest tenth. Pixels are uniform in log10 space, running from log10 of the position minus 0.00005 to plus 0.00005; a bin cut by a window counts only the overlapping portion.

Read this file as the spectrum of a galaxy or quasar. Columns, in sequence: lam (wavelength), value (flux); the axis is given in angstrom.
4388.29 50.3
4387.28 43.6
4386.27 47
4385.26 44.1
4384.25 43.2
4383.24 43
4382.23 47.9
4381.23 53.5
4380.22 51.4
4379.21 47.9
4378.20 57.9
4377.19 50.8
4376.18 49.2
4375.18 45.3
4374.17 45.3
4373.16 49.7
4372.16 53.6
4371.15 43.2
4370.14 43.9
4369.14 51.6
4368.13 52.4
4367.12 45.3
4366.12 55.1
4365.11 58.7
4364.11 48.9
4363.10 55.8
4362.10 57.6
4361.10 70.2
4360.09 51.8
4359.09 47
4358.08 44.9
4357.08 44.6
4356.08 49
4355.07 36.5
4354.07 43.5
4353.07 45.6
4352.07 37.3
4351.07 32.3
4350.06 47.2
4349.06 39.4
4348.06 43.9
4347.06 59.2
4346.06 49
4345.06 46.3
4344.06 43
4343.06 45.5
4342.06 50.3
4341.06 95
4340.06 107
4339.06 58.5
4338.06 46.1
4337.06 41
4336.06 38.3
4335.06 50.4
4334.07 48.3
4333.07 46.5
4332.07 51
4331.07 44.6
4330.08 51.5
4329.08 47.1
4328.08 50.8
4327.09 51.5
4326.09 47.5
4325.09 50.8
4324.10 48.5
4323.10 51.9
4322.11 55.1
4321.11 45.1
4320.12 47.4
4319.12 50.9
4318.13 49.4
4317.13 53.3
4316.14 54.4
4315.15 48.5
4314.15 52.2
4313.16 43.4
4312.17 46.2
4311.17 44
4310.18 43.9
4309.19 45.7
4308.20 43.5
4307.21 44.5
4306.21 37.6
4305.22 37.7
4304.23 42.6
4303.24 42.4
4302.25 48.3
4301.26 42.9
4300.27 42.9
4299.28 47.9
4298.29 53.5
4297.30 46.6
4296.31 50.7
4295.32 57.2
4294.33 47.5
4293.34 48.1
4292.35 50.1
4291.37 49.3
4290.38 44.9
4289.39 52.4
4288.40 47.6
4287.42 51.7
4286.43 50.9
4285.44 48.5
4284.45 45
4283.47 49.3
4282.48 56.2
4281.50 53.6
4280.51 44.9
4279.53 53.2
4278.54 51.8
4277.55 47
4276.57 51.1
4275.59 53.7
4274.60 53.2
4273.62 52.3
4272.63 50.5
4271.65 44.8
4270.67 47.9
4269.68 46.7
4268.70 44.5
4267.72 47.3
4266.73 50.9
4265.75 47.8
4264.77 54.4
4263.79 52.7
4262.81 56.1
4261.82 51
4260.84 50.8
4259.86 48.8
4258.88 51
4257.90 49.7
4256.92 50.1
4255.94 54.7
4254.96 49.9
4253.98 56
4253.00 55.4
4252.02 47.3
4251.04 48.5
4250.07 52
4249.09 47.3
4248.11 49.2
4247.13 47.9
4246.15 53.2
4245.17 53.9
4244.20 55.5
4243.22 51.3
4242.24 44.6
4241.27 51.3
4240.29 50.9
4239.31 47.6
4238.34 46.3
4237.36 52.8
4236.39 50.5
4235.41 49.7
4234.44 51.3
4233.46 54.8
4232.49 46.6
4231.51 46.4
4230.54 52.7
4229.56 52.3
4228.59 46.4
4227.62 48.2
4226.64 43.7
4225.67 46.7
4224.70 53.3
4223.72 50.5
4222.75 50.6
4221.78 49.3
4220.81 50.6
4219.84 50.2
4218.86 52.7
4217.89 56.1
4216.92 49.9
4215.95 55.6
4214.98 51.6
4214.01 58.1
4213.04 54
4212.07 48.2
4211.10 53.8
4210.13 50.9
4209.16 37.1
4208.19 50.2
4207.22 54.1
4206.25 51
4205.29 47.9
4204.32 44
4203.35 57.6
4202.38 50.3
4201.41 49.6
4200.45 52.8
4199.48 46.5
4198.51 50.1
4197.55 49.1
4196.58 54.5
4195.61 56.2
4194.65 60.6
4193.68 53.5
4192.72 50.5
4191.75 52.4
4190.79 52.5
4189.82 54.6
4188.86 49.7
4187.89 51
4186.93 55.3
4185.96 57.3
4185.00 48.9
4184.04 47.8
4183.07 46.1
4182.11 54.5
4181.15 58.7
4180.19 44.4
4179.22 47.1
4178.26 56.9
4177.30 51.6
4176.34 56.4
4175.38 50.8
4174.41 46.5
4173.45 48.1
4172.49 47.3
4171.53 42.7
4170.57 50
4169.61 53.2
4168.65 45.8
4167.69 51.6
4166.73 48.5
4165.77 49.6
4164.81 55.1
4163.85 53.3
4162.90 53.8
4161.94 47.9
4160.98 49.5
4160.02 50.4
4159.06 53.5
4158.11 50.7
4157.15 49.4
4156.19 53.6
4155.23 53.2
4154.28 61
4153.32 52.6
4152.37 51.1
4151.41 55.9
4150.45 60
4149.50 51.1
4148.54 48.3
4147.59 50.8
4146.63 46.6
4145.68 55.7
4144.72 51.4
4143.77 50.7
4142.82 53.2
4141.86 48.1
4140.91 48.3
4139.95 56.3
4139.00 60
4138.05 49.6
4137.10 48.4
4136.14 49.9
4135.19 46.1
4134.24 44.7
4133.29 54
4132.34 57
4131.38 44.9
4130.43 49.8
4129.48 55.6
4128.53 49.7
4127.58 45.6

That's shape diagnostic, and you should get -51.8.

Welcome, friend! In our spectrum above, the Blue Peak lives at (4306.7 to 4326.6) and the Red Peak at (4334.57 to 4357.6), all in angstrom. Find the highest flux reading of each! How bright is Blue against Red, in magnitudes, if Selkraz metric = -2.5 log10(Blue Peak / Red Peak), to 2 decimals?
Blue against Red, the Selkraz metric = 0.72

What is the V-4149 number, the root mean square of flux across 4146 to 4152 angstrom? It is 52.3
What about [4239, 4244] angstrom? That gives 49.2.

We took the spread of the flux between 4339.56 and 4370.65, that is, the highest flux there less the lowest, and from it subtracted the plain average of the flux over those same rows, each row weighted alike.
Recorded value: 23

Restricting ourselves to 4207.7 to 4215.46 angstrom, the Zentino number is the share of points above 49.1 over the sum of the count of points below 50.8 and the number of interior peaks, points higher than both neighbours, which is 0.15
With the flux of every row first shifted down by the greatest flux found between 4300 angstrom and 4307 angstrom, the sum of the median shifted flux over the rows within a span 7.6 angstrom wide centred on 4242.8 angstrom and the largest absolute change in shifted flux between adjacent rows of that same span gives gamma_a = 9.7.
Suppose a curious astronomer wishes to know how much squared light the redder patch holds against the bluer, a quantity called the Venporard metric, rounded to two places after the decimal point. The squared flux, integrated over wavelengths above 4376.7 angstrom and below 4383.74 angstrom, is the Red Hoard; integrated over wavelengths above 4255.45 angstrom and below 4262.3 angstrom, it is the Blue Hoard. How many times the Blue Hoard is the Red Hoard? 1.01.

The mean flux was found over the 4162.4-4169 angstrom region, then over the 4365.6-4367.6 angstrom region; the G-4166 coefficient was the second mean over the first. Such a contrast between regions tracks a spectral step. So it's 0.98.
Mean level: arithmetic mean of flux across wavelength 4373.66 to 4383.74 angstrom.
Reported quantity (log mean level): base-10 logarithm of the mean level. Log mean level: 1.69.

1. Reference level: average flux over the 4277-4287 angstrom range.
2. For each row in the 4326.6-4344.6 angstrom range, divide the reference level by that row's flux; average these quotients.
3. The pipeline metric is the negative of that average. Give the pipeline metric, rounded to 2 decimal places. -1.00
